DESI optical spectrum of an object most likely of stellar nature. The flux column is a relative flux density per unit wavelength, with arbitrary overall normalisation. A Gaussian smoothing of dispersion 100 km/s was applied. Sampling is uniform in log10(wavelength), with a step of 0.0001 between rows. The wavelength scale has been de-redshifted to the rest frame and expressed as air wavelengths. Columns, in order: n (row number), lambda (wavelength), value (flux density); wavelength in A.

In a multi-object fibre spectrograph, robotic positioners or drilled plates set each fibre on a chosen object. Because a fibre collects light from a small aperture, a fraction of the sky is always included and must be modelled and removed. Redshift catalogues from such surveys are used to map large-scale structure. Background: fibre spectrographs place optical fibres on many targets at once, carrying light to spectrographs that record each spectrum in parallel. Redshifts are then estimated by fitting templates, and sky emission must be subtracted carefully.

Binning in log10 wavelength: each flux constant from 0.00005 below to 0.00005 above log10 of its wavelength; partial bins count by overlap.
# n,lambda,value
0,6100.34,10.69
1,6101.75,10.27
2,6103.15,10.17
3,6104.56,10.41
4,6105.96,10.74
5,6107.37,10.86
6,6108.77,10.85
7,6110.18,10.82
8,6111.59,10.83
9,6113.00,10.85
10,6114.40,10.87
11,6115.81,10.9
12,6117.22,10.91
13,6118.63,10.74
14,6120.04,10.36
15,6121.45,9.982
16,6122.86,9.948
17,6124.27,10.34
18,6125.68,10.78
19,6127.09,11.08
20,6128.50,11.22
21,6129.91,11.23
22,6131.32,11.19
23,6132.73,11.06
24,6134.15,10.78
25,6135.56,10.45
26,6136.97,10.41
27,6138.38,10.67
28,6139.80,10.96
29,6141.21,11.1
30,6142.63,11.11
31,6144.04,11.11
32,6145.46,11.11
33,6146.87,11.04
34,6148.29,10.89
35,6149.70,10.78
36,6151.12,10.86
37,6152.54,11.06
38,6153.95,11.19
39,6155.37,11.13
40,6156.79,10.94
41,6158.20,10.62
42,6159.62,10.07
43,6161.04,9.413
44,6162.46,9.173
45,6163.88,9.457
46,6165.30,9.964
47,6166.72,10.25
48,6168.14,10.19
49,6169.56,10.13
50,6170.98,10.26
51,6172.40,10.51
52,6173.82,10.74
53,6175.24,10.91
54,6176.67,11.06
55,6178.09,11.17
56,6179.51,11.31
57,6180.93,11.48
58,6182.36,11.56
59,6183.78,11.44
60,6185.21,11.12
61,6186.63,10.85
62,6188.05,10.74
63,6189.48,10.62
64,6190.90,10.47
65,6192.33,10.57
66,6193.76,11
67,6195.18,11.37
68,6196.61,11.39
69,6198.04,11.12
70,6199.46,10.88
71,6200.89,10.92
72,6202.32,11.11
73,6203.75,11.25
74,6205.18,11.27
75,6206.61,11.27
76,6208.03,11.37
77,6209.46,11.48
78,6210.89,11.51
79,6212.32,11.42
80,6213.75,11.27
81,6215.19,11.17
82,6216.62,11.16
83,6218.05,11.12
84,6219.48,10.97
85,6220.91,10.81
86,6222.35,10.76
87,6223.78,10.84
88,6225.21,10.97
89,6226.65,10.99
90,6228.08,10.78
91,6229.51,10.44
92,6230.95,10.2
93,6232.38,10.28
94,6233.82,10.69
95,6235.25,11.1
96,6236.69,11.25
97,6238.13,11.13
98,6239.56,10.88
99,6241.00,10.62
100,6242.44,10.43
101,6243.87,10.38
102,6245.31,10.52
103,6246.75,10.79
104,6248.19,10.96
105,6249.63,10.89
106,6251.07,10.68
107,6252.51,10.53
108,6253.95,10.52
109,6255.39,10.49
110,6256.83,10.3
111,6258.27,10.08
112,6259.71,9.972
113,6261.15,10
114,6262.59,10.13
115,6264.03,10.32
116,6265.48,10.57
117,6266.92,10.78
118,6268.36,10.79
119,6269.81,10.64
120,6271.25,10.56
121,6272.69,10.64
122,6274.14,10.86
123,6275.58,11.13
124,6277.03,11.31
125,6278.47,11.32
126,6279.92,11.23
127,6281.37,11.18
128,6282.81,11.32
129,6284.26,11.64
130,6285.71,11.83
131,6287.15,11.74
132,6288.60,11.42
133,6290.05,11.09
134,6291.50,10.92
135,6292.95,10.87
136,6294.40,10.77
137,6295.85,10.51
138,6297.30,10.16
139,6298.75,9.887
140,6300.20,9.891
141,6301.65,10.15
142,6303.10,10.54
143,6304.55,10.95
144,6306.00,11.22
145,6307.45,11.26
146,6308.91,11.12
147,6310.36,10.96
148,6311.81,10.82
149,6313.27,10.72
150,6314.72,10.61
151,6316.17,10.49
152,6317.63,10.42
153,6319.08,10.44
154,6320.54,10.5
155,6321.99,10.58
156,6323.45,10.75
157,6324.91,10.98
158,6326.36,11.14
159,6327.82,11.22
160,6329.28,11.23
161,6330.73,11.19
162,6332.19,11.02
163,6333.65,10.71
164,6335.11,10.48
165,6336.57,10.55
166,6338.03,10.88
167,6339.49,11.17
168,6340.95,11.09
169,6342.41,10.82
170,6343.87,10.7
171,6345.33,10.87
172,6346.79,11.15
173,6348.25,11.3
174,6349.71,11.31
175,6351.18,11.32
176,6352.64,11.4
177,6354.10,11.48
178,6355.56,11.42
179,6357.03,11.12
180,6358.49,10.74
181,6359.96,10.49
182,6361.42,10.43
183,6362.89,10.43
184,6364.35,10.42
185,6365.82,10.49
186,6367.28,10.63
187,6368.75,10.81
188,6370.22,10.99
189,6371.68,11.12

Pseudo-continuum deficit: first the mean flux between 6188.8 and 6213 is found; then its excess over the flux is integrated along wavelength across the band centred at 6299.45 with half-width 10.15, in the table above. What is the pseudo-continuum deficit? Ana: 9.2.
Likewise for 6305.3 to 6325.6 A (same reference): 7.0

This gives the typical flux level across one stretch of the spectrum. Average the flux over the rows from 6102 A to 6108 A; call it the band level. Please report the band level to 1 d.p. 10.5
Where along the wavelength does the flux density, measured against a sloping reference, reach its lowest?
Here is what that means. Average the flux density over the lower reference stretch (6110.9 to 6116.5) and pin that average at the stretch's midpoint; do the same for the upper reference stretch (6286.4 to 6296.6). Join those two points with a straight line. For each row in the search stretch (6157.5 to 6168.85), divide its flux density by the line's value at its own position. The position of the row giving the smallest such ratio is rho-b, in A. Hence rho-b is 6162.46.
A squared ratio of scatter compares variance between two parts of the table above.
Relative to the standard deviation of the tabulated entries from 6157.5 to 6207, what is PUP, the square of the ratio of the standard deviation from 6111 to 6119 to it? 0.01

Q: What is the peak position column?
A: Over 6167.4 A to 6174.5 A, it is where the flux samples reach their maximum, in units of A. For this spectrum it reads 6173.82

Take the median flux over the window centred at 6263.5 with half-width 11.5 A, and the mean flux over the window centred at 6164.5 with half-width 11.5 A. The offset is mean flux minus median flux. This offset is -0.2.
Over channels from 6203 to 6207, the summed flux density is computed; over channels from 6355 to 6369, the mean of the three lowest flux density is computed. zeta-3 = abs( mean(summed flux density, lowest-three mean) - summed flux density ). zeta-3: 12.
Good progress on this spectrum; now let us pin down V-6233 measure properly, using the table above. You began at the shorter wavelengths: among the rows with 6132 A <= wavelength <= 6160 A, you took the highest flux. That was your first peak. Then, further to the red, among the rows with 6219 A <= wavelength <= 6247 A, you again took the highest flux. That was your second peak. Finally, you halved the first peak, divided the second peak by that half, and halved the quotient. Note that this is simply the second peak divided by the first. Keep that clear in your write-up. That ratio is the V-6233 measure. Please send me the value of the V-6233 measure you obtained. 1.01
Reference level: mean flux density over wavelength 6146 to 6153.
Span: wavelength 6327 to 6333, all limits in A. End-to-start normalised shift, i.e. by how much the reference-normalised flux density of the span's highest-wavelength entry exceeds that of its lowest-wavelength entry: -0.018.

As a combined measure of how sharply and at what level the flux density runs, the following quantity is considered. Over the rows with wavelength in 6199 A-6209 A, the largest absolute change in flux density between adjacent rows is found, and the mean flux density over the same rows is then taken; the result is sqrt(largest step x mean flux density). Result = 1.5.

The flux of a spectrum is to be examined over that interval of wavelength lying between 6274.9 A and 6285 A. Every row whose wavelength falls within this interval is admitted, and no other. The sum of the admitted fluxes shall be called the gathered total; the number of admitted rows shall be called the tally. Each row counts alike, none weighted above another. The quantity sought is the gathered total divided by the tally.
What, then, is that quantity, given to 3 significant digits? 11.3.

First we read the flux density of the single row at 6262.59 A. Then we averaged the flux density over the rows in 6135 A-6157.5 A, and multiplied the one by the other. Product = 111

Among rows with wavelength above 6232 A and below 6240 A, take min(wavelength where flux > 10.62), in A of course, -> 6233.82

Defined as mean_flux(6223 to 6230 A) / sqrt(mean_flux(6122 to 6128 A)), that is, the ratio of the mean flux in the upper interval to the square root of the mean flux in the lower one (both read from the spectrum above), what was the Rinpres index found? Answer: 3.33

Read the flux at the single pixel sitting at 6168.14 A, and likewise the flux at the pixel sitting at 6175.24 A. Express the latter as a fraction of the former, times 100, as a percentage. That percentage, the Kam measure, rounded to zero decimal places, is 107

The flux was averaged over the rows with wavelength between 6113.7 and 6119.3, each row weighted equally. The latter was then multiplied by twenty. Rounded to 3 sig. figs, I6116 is 217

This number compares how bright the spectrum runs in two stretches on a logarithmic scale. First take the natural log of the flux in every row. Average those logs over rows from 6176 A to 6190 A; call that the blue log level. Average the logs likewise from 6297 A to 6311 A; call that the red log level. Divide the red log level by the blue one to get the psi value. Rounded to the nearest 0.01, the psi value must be 0.98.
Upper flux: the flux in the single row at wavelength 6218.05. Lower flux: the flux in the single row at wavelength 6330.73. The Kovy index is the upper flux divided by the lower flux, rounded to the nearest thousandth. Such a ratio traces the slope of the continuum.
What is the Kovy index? 0.994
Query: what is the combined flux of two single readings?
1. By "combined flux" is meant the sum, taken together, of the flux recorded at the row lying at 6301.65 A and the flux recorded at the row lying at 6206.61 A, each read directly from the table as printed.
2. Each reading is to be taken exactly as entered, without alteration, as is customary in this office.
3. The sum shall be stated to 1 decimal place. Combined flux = 21.4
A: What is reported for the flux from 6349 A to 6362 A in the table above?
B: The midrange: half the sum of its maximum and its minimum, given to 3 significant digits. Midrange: 11.0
